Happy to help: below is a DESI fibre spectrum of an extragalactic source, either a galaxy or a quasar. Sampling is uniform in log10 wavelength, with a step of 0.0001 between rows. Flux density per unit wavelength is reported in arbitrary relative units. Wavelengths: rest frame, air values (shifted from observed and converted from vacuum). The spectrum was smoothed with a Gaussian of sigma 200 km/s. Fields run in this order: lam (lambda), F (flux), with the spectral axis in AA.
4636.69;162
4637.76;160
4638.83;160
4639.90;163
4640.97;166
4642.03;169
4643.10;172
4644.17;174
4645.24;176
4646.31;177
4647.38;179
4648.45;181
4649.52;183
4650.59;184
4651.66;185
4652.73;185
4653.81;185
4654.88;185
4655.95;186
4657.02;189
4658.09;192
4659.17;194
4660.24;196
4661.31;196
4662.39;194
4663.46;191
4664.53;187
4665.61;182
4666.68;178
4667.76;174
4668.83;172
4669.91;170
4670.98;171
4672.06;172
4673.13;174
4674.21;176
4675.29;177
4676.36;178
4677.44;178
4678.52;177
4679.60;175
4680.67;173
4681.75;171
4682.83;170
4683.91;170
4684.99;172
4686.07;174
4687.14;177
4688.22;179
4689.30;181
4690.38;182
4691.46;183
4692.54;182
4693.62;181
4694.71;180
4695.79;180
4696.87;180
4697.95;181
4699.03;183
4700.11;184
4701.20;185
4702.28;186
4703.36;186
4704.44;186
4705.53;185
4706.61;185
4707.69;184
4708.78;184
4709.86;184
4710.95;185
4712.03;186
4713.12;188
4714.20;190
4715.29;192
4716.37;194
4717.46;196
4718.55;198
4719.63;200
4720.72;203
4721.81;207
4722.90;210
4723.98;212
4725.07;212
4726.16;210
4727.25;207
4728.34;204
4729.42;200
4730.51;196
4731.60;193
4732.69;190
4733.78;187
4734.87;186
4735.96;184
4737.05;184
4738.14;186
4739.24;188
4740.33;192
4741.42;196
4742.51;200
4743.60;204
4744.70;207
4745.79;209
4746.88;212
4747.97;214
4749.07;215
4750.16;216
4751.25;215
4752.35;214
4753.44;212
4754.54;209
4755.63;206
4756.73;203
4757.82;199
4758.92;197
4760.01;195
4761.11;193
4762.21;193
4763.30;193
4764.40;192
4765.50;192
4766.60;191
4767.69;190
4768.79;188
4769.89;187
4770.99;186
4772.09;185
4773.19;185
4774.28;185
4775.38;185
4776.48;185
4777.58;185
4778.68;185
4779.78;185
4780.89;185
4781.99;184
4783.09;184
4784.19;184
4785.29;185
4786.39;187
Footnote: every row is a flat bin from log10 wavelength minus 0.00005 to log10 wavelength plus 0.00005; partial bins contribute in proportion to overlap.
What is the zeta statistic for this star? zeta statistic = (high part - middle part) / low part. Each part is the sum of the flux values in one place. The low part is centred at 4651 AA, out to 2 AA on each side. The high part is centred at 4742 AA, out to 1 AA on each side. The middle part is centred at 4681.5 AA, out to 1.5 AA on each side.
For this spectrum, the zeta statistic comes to -0.2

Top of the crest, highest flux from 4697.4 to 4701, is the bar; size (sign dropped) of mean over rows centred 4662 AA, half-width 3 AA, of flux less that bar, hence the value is 9.0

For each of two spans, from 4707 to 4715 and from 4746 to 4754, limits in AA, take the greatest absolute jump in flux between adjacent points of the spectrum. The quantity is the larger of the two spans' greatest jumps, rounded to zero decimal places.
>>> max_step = 2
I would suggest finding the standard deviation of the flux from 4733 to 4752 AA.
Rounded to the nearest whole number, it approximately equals 12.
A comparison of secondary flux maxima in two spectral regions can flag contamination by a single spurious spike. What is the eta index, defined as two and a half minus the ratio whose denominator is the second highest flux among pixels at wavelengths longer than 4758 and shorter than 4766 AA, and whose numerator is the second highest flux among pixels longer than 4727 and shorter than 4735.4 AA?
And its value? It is 1.45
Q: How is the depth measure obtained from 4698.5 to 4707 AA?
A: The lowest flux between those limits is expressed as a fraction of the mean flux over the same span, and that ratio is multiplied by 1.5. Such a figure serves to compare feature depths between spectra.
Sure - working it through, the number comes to 1.484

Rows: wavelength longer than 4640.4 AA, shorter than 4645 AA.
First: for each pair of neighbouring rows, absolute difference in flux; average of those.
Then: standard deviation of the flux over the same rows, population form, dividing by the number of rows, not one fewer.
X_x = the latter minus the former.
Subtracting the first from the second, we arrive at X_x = 0.36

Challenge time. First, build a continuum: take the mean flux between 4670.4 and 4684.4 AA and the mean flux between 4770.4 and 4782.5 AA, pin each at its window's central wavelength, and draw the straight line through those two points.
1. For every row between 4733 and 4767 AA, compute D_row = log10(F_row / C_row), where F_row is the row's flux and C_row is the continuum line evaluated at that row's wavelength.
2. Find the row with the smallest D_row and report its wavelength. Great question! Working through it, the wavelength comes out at 4737.05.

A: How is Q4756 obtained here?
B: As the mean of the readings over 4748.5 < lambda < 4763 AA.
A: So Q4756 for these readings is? 205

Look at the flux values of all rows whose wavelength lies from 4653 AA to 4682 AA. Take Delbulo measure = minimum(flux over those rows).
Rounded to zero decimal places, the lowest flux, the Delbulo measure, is 170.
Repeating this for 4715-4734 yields 187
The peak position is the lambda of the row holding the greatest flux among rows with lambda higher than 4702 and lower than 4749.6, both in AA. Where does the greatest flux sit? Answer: 4749.07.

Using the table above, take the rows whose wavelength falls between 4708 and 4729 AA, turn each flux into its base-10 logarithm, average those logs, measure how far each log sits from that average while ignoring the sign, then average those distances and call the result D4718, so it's 0.019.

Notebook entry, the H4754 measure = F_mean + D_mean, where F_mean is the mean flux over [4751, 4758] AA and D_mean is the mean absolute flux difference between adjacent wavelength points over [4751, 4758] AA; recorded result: 211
